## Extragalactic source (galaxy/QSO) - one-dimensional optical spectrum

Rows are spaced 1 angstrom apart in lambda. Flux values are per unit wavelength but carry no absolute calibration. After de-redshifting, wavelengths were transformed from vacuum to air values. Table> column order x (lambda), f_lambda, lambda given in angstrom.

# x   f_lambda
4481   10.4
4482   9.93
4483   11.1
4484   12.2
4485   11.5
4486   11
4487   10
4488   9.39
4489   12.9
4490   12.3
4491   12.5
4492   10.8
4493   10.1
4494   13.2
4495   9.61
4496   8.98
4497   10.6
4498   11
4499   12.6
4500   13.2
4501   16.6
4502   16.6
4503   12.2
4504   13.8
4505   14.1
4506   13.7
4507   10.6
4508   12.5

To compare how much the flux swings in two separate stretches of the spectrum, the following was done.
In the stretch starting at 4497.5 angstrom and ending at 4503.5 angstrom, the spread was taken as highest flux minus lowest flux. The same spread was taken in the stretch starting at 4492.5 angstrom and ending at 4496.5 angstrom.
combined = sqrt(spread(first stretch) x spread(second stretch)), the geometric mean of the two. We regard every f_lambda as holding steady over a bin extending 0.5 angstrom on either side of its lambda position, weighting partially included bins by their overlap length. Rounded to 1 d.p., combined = 4.9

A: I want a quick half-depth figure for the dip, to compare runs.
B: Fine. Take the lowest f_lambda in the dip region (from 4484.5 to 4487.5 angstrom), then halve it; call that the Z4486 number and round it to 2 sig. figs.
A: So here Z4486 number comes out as 5.0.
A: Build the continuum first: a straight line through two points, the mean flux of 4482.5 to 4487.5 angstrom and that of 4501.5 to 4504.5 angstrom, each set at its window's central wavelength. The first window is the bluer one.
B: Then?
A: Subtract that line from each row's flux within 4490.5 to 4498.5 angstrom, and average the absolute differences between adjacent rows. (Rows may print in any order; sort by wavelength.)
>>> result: 1.70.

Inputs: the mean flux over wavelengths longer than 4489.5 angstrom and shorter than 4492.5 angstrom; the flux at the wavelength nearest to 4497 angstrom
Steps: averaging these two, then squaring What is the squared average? 126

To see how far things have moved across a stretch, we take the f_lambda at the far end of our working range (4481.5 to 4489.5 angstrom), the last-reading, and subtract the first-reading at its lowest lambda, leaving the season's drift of 2.97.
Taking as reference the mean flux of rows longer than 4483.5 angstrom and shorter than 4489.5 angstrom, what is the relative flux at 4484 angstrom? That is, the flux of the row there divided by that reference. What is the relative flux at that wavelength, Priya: 1.09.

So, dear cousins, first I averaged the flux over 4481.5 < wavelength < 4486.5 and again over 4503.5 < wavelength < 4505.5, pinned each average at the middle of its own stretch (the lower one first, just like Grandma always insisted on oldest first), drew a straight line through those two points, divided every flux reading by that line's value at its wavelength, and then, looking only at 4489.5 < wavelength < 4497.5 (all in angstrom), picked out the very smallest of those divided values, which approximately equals 0.70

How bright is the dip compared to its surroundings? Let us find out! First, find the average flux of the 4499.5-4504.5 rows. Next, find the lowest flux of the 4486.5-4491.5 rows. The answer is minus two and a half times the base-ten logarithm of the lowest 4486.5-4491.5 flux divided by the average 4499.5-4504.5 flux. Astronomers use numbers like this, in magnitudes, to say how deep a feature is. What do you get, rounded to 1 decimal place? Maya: 0.5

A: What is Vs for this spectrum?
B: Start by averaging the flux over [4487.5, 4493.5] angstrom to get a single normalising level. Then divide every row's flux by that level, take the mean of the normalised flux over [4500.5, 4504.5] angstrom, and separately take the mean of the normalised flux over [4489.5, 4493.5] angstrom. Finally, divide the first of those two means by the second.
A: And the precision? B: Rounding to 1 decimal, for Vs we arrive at 1.3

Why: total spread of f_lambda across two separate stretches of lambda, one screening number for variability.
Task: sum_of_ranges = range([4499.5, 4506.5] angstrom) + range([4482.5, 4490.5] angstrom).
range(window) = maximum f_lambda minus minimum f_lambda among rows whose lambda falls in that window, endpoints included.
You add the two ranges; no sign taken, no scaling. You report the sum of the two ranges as 8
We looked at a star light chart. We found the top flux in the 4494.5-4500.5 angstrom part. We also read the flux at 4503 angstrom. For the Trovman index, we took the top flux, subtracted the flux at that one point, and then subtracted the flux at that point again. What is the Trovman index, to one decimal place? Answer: -11.2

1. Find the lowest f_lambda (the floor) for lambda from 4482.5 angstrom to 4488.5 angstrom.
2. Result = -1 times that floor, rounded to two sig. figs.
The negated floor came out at -9.4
